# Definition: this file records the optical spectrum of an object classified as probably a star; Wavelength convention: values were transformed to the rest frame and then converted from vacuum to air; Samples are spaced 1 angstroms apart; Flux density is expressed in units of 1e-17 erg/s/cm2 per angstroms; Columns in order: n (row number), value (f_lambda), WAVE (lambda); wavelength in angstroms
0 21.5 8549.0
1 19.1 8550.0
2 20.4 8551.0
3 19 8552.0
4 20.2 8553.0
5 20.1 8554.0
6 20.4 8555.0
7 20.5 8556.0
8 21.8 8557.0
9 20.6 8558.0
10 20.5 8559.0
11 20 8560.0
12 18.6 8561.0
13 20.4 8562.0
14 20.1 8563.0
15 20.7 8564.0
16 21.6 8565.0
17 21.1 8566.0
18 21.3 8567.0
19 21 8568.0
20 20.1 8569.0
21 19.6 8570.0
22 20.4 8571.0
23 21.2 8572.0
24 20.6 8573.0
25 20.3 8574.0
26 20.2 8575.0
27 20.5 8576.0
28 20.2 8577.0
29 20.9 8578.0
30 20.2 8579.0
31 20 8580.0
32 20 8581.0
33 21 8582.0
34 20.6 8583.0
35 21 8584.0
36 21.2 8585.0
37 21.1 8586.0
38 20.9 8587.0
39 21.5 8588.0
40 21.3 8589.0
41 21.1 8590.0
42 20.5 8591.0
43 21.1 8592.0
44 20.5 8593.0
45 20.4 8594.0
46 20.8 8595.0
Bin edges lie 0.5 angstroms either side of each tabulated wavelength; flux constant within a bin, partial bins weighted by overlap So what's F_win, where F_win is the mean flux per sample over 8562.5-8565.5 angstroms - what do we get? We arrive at 20.8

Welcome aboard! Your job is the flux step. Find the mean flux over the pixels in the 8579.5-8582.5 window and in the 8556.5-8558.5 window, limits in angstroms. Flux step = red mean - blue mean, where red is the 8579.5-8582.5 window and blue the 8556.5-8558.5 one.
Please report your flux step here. -0.87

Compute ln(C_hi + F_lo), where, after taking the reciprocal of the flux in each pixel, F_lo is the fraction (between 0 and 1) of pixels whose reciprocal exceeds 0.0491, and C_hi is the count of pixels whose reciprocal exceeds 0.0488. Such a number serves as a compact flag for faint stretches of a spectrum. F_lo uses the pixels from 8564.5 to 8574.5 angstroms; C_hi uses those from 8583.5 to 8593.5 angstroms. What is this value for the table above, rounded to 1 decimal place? -1.2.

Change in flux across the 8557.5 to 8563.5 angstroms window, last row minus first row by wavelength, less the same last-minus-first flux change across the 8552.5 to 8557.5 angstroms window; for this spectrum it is -2.1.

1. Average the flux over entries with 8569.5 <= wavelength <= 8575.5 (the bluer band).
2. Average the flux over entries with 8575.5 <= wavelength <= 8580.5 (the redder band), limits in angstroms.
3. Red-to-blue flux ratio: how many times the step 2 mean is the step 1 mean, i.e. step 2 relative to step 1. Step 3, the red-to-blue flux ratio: 0.999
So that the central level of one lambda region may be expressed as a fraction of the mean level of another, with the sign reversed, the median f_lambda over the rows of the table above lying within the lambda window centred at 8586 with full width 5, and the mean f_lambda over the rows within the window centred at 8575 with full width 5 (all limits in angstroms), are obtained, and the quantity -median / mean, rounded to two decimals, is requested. -1.04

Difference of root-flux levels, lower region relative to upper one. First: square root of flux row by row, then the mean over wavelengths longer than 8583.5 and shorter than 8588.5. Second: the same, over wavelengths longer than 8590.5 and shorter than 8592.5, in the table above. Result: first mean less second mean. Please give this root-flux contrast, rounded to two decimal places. 0.04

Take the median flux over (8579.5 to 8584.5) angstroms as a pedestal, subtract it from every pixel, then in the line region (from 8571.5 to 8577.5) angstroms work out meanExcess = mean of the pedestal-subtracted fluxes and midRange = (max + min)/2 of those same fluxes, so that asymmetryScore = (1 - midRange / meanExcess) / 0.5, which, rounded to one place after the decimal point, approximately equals 4.0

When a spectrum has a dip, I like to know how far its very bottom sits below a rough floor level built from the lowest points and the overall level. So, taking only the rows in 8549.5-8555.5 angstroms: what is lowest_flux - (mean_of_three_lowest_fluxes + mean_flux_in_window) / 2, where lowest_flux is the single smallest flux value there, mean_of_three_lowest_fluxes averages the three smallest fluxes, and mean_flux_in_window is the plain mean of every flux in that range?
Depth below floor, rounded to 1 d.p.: -0.6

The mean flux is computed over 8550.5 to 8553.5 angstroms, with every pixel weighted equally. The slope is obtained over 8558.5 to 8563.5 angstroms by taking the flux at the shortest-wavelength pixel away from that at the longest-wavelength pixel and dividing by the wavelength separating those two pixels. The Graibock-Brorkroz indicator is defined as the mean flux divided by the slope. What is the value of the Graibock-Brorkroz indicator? -199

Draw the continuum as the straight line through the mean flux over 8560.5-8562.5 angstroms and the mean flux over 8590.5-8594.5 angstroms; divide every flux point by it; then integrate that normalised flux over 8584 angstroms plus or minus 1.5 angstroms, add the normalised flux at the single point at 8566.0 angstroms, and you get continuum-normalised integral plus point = 4.16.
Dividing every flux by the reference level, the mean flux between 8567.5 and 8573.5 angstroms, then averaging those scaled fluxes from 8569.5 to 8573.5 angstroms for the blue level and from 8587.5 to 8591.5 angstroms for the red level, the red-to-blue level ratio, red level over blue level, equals 1.03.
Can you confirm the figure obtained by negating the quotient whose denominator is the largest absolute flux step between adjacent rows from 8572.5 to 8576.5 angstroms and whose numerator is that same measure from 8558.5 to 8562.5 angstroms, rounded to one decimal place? -6.0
